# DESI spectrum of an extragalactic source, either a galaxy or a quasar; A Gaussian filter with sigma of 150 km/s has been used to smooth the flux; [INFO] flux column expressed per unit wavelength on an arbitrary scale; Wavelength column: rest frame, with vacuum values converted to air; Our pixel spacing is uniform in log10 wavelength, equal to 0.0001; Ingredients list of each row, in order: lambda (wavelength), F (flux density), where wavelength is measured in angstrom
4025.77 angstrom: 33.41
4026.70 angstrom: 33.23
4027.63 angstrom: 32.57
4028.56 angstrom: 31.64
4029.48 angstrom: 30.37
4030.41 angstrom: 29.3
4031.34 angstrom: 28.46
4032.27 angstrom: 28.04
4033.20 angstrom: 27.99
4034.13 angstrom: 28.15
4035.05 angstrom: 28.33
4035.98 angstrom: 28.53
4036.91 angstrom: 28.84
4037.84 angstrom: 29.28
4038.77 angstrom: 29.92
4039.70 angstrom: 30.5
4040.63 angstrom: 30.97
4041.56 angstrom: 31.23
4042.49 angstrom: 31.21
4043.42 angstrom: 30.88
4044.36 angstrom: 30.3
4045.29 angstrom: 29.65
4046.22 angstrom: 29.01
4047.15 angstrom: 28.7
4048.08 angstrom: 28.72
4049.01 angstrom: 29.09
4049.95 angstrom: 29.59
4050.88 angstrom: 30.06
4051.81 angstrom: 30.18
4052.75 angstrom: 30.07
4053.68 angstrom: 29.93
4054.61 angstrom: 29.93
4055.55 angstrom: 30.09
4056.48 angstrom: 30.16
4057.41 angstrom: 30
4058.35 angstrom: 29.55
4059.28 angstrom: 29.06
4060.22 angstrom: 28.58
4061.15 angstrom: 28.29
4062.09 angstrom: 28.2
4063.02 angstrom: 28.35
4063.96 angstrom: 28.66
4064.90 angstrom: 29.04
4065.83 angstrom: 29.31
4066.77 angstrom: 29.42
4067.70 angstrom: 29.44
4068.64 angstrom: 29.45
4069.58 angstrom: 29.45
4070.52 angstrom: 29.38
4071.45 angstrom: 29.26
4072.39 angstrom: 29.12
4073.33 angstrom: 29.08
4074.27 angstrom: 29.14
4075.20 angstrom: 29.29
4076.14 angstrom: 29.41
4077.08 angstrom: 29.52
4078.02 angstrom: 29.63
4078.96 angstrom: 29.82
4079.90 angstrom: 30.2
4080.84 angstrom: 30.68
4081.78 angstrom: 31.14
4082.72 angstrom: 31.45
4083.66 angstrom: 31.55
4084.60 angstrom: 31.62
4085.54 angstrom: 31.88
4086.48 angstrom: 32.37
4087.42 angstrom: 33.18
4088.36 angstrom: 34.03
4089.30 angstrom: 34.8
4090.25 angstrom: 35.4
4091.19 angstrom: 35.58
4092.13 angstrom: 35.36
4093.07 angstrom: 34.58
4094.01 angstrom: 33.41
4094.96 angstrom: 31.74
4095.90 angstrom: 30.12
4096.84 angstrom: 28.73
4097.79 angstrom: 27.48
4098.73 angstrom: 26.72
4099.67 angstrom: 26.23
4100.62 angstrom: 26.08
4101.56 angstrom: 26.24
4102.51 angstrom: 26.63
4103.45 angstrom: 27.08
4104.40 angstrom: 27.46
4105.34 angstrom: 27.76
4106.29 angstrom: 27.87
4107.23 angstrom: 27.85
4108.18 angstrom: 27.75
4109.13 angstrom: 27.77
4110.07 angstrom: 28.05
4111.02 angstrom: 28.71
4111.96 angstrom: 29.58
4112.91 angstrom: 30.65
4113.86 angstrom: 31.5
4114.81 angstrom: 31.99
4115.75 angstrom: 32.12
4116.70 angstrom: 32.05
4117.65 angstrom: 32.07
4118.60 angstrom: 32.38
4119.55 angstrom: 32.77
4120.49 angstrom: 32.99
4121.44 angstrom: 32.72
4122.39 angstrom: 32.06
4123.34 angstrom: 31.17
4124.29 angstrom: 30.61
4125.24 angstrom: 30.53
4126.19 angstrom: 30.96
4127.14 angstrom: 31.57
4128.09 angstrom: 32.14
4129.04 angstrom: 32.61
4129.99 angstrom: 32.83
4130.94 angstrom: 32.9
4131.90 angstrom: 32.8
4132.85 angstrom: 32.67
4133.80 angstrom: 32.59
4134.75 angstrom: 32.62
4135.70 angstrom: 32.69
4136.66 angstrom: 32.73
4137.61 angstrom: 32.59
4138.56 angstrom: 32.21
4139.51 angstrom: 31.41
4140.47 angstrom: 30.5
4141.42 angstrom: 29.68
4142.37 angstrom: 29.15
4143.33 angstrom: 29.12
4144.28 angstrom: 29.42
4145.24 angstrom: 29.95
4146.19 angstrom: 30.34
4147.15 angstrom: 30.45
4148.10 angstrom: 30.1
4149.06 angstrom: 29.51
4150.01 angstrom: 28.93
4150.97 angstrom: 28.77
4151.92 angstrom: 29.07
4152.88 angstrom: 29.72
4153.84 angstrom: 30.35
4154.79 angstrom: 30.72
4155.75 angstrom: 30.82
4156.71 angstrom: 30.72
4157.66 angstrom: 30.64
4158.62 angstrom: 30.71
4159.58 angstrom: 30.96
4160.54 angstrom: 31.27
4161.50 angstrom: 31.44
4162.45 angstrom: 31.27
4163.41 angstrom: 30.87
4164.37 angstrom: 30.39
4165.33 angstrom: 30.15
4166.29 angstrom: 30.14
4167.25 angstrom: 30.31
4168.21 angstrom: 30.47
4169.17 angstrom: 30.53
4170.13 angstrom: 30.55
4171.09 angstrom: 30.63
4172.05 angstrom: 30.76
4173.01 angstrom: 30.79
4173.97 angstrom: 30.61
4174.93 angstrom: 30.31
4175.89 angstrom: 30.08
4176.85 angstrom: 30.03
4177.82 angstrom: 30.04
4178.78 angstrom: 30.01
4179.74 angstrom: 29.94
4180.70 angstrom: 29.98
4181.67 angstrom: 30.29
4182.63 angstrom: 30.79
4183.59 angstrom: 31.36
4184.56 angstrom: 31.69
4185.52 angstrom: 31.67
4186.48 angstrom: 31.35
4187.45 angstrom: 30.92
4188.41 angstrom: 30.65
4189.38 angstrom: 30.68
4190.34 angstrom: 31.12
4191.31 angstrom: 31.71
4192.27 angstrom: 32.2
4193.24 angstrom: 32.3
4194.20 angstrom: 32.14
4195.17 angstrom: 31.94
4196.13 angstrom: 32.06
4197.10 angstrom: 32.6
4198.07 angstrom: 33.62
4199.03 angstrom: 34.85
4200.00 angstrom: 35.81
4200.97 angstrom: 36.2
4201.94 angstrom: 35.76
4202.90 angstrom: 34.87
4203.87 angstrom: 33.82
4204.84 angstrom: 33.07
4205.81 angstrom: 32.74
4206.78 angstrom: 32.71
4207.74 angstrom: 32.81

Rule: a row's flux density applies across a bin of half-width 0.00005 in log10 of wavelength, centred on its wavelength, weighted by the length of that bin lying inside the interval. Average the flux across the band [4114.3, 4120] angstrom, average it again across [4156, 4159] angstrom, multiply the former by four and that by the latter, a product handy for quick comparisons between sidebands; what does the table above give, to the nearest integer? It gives 3957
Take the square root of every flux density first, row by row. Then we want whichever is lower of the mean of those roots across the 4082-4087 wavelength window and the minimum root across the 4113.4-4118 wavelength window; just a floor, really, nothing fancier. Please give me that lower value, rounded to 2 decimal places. 5.61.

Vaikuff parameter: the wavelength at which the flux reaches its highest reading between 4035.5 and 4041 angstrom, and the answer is 4040.63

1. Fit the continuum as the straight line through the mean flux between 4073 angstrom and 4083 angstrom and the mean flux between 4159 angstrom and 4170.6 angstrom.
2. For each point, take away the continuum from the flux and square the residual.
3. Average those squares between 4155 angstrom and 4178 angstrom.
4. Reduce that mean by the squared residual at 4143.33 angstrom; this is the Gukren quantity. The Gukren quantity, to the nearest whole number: -2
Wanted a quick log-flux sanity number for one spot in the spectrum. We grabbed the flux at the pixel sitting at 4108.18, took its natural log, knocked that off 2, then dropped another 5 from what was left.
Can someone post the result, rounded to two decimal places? -6.32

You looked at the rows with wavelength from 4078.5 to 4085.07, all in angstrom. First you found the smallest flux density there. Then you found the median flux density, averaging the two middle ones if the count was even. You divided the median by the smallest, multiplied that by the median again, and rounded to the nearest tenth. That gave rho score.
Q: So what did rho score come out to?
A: 32.5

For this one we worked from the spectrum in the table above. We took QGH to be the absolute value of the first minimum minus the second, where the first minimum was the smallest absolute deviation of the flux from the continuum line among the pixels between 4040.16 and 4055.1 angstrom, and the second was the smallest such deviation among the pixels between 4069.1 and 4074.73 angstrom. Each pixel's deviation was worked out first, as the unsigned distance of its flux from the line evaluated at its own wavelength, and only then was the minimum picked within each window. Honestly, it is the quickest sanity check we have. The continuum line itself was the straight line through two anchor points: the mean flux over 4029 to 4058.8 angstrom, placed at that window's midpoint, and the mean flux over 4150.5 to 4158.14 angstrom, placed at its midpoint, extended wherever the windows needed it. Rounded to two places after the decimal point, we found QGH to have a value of 0.23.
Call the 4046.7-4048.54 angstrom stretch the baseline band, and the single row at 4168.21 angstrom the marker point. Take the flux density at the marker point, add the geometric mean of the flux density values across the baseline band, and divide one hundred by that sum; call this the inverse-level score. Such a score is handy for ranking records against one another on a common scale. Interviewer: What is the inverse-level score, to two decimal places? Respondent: 1.69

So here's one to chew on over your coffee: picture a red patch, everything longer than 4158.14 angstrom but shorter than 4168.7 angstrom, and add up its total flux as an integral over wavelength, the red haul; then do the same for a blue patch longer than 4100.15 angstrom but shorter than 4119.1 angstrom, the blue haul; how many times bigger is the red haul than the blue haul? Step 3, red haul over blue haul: 0.59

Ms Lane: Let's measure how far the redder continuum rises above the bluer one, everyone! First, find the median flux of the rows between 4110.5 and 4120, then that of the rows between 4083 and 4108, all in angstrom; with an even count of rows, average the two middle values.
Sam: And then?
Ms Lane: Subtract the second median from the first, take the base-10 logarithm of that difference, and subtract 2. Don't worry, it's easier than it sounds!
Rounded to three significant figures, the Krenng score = -1.93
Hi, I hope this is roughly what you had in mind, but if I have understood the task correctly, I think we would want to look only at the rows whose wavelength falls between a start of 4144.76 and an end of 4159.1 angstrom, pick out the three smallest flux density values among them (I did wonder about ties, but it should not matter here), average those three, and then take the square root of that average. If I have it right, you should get 5.38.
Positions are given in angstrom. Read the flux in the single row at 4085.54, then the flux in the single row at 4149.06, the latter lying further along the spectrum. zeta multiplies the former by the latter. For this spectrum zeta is 941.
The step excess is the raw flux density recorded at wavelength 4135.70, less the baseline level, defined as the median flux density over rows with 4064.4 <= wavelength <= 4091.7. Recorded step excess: 3.1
